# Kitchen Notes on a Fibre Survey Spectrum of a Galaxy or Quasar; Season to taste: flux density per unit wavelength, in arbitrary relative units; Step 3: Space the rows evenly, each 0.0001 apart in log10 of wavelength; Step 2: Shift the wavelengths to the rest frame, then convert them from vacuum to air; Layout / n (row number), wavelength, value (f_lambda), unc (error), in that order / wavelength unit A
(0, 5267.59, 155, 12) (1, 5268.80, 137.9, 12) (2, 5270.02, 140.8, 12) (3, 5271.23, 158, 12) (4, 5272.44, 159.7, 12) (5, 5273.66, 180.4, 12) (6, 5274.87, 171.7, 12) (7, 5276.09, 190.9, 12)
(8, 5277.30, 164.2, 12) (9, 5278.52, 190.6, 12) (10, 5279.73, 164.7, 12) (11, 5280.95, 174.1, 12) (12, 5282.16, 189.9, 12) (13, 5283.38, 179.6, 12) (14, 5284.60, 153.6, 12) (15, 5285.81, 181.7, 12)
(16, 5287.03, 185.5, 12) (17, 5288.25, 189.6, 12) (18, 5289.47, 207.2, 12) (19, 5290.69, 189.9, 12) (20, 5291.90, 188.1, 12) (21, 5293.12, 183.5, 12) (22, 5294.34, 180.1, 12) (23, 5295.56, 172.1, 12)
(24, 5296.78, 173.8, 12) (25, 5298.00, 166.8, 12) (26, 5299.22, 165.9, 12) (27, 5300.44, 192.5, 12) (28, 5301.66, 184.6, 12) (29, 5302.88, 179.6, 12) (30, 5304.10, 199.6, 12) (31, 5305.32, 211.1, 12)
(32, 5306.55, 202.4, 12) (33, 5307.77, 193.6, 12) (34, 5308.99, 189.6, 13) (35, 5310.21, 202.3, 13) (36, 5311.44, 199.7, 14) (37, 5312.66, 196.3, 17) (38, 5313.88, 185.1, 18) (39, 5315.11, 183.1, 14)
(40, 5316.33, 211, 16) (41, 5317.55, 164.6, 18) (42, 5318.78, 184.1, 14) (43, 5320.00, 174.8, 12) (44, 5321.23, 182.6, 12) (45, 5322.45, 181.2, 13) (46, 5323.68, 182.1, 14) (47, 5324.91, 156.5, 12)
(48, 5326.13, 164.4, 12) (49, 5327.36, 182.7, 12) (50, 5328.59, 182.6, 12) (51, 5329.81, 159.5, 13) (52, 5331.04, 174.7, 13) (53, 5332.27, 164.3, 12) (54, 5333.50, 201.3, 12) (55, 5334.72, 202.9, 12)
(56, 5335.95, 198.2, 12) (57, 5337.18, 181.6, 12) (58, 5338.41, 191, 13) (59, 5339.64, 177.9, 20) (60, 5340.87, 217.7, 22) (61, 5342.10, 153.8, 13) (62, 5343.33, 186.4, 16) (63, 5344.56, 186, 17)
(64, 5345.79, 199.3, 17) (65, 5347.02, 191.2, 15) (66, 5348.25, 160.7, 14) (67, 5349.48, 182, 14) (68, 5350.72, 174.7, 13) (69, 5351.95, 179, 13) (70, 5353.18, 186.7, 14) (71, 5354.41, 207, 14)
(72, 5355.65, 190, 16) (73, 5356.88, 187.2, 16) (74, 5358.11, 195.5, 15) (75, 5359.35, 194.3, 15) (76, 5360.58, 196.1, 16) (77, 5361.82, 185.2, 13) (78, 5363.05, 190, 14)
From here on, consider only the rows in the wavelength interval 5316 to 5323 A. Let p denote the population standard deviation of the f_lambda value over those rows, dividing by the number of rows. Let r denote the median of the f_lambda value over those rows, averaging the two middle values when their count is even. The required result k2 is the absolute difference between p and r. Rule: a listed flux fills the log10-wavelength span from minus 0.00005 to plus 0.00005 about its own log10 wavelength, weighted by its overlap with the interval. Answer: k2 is 167.8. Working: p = 14.1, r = 182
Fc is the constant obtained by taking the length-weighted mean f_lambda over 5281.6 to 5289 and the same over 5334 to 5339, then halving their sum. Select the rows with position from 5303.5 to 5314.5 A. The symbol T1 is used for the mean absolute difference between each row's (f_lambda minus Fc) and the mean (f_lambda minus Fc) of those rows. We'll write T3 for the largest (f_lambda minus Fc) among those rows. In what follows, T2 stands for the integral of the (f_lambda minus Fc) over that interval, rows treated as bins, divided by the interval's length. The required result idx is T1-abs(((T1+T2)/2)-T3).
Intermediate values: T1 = 6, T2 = 11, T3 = 24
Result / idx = -10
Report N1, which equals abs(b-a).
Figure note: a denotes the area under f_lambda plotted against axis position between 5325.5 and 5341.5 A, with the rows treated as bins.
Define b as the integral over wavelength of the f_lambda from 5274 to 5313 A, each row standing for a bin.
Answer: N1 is 4253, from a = 2952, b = 7205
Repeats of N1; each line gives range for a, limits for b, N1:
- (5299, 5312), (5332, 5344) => 258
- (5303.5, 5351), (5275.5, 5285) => 7135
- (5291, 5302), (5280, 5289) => 357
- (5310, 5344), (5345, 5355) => 4385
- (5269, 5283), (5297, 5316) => 1225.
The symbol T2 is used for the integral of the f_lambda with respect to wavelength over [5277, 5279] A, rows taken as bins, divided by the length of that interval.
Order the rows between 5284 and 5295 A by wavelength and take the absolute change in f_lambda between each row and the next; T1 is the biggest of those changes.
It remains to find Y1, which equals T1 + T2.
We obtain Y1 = 206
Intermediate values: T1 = 28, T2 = 178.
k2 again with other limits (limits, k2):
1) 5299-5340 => 169.4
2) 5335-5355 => 170.8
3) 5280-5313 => 174.9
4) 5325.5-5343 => 164.3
